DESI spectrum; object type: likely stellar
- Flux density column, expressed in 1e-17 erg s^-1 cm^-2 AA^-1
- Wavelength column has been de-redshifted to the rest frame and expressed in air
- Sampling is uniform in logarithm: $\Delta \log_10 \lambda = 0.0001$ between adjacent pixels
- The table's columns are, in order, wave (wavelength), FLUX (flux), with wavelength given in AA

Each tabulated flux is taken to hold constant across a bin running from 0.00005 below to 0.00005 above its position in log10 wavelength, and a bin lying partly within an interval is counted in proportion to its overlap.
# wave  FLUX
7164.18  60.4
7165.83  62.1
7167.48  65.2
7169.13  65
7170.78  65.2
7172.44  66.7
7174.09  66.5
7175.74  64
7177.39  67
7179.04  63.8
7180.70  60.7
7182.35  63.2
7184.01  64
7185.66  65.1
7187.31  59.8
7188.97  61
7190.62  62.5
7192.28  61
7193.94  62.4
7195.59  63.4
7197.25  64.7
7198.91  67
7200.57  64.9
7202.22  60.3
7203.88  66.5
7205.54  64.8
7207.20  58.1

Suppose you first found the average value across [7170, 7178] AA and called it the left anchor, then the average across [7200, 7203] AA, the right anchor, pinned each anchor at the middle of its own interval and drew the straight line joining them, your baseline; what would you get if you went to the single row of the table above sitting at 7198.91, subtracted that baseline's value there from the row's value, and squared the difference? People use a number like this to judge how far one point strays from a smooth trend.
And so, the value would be 17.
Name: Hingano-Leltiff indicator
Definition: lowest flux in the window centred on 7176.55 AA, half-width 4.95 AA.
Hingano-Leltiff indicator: 60.7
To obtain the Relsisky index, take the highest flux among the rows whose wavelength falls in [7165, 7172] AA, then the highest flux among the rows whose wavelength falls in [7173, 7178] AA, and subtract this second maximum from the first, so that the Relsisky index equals -1.80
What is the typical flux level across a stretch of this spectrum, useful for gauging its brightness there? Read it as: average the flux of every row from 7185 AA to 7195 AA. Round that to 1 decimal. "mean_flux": 62.0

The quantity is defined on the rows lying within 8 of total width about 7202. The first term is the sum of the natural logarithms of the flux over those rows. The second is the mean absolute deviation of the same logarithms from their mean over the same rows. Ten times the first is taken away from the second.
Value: -208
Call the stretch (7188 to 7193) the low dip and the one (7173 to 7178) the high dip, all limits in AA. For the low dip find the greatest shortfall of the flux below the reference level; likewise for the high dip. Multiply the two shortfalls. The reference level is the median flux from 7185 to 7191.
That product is -1.7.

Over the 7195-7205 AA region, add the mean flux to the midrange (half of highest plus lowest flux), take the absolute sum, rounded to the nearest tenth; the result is 128.1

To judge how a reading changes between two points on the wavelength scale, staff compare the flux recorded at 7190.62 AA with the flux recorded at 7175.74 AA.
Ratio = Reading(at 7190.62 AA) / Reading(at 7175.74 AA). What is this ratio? 0.98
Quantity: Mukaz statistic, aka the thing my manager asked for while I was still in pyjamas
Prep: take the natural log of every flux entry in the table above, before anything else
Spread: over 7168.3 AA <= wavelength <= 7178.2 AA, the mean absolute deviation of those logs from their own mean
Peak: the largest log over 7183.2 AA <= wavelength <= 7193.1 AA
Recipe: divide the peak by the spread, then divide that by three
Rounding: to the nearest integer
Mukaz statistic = 91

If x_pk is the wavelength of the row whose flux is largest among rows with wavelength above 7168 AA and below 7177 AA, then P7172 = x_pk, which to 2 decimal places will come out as 7172.44 AA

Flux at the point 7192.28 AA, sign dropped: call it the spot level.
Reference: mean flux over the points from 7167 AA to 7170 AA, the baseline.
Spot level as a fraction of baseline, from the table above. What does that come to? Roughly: 0.937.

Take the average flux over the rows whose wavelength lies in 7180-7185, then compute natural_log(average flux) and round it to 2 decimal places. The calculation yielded 4.14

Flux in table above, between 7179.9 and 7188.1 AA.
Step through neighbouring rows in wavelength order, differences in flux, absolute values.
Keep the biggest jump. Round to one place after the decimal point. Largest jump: 5.3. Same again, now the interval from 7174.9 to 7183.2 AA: 3.2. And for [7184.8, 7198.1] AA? 5.3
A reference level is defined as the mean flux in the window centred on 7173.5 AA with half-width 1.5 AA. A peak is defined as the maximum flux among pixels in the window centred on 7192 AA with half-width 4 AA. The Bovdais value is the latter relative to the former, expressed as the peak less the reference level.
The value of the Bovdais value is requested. -3.2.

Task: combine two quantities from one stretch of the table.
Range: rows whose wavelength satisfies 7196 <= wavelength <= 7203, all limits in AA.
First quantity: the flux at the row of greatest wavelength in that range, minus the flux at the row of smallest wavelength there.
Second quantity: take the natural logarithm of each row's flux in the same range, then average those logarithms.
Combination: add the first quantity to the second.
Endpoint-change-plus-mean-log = -0.2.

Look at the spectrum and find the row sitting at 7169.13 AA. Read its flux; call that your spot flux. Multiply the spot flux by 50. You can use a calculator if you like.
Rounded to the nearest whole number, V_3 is 3250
